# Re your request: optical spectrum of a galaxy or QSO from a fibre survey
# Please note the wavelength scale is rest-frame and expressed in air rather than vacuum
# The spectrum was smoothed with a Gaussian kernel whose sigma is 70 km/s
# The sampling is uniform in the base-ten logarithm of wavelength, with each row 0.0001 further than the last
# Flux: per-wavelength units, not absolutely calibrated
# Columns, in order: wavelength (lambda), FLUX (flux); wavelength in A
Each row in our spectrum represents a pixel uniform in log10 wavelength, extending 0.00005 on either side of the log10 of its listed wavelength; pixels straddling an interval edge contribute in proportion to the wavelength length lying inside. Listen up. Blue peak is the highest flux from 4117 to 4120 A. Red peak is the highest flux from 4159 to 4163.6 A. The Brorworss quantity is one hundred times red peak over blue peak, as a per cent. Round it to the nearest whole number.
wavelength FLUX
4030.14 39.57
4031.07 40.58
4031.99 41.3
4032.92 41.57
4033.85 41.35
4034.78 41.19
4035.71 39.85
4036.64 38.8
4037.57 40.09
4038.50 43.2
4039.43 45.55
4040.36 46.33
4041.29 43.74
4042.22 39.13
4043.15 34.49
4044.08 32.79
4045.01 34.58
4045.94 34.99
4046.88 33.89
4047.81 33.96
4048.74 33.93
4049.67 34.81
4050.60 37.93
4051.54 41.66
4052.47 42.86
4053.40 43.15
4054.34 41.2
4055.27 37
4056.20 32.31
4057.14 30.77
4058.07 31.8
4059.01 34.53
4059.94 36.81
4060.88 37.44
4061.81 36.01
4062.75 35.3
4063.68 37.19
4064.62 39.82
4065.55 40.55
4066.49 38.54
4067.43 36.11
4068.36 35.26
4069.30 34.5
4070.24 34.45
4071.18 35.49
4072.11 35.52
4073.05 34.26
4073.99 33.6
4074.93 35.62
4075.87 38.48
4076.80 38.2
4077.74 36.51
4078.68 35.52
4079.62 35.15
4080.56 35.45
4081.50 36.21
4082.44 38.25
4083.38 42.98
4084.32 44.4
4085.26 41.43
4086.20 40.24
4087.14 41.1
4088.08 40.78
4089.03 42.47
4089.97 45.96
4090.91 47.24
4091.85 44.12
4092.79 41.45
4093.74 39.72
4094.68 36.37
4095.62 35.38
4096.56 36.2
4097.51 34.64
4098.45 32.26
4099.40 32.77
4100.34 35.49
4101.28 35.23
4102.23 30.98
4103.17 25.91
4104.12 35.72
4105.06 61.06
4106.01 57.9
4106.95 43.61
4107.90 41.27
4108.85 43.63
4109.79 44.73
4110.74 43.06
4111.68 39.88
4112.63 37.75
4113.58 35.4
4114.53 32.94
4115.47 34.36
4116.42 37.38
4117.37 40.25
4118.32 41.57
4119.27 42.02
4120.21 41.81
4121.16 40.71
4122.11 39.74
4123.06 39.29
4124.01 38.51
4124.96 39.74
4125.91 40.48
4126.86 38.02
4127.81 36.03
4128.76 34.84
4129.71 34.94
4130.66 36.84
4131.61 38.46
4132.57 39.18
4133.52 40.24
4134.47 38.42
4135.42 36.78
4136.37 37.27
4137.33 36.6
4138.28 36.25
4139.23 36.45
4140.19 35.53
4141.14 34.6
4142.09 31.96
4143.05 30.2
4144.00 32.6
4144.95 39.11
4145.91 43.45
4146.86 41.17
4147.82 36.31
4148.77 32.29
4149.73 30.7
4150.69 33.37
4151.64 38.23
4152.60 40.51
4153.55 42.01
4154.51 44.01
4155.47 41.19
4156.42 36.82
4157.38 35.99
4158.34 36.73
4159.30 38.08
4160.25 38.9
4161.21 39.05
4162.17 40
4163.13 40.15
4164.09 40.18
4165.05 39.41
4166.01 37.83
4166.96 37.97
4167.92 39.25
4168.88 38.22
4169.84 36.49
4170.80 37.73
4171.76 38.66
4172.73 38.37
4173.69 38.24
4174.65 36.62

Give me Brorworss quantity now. 96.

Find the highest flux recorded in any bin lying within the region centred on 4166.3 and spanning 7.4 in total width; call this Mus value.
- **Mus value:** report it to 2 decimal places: 40.18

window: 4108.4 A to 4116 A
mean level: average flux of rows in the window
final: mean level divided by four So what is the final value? 9.7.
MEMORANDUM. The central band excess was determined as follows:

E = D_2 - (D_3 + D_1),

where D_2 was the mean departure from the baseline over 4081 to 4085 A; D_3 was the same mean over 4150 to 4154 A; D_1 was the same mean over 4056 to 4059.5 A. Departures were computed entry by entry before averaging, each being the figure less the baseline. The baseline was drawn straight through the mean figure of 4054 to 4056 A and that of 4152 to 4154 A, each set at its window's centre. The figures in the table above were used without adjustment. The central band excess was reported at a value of 10.3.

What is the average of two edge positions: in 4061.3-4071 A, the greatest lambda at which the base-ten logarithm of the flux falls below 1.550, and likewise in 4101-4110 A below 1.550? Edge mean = 4086.7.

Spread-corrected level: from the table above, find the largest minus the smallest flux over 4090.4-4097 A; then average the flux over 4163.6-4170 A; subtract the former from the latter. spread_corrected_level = 27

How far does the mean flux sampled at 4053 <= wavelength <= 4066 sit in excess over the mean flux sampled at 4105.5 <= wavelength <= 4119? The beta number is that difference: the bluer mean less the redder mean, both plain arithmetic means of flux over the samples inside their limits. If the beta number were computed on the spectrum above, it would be -4.3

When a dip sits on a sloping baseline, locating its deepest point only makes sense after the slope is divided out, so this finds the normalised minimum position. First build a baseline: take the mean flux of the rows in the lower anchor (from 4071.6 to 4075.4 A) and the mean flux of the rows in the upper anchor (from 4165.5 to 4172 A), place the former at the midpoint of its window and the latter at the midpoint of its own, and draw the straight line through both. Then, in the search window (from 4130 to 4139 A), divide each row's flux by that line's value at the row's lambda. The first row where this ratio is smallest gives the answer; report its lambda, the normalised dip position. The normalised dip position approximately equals 4138.28 A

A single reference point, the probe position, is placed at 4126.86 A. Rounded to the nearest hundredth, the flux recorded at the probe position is 38.02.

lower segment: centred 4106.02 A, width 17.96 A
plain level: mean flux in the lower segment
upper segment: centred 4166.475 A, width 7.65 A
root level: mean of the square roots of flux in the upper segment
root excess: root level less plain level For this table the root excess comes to -33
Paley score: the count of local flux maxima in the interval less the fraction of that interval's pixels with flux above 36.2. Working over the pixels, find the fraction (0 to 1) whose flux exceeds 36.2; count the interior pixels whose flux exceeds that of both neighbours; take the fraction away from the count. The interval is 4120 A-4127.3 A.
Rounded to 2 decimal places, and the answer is 0.00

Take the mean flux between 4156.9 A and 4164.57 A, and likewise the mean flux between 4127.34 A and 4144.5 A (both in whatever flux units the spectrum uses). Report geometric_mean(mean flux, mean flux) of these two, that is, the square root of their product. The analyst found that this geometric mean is 37.3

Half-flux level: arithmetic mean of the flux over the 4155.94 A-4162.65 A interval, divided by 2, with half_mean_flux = 19.0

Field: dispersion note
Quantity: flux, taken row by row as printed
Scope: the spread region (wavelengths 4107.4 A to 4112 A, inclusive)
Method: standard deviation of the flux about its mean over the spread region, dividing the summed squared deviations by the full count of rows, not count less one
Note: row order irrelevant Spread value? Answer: 1.7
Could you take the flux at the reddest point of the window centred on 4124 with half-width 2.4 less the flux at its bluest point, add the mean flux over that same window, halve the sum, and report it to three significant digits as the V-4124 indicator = 20.1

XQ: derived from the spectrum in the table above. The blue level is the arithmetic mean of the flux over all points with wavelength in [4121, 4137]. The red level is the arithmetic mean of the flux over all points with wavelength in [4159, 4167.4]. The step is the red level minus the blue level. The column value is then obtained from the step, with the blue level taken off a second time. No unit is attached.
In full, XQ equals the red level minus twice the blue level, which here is -37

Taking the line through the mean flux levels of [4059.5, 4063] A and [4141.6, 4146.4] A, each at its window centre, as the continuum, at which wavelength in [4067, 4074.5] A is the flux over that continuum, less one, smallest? 4073.99 A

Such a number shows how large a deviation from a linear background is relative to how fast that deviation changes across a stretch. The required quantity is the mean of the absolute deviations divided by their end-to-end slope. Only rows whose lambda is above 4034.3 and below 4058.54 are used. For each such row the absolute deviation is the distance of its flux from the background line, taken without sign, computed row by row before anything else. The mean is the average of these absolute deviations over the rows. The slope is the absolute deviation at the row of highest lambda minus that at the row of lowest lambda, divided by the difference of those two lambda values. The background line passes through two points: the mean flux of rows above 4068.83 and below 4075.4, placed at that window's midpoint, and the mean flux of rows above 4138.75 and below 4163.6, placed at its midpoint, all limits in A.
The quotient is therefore -22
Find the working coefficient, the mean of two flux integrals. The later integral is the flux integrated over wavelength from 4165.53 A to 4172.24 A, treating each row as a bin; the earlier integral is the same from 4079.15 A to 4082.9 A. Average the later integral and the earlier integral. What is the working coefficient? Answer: 196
